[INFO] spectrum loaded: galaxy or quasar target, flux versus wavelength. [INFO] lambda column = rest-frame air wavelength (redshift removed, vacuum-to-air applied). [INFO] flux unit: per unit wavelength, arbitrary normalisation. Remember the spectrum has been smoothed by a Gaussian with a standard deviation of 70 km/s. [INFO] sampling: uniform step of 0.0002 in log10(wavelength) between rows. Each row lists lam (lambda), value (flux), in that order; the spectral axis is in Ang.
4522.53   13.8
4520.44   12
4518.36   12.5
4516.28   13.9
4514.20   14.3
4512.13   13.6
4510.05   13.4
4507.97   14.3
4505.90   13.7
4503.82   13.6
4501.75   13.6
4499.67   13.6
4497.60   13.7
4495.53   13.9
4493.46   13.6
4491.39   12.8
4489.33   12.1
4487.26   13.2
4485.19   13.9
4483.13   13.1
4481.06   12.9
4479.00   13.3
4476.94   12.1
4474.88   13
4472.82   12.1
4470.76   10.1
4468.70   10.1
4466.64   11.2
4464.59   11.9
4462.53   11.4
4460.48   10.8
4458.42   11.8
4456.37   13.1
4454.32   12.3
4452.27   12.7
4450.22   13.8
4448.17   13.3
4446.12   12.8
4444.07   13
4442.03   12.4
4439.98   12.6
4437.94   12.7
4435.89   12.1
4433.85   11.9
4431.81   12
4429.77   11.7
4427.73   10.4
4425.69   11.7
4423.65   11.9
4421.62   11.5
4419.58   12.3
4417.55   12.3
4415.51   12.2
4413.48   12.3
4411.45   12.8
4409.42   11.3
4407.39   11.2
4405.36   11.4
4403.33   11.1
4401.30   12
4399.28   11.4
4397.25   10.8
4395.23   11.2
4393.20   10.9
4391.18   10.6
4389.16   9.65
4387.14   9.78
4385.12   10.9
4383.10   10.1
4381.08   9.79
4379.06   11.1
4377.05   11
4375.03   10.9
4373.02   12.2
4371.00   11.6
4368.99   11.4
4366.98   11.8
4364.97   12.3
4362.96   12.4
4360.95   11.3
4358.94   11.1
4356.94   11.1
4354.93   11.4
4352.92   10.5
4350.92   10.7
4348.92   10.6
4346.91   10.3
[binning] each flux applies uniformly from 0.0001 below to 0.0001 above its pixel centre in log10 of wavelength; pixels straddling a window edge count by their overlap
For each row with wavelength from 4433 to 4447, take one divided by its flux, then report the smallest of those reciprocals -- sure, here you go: 0.0769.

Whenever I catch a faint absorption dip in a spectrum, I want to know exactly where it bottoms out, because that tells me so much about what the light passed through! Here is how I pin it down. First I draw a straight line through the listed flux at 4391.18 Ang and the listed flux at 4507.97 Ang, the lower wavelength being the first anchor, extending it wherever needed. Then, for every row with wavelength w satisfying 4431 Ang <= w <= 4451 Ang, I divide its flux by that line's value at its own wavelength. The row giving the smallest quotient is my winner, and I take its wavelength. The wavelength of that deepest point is 4433.85 Ang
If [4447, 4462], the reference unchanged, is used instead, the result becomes 4460.48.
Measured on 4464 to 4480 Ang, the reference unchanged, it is 4470.76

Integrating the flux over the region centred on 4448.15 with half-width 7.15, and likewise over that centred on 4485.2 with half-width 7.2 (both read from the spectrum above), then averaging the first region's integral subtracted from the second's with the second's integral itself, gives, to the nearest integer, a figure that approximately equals 96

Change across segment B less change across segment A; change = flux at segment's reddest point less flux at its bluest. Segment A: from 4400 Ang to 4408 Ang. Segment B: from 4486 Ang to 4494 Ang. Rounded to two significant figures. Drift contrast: 1.2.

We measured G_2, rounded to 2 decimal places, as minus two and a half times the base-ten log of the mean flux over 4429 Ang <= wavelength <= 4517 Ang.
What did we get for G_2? -2.76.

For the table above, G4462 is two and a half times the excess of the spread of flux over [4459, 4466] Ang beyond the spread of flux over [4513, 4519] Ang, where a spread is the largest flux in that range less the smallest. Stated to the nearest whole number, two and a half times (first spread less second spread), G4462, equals -2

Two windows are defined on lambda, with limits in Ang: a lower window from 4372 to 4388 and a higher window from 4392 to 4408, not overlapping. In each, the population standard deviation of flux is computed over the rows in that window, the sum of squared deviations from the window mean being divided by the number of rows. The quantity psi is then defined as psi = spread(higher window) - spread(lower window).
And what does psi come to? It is -0.41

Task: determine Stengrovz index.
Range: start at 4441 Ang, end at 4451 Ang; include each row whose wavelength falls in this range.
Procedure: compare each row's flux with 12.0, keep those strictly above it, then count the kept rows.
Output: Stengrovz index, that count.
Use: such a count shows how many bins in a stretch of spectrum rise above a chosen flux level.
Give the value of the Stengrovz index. 5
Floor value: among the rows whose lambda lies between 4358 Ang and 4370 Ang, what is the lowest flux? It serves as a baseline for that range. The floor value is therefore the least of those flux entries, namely 11.1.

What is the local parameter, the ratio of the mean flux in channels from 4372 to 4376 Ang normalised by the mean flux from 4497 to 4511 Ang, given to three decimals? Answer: 0.843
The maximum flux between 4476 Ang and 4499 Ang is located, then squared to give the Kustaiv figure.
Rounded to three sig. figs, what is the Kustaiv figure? 193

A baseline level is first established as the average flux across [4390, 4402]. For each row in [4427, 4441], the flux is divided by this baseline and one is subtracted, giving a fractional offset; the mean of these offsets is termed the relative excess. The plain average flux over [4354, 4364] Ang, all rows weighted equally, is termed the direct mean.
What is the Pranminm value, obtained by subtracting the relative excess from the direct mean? 11.4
